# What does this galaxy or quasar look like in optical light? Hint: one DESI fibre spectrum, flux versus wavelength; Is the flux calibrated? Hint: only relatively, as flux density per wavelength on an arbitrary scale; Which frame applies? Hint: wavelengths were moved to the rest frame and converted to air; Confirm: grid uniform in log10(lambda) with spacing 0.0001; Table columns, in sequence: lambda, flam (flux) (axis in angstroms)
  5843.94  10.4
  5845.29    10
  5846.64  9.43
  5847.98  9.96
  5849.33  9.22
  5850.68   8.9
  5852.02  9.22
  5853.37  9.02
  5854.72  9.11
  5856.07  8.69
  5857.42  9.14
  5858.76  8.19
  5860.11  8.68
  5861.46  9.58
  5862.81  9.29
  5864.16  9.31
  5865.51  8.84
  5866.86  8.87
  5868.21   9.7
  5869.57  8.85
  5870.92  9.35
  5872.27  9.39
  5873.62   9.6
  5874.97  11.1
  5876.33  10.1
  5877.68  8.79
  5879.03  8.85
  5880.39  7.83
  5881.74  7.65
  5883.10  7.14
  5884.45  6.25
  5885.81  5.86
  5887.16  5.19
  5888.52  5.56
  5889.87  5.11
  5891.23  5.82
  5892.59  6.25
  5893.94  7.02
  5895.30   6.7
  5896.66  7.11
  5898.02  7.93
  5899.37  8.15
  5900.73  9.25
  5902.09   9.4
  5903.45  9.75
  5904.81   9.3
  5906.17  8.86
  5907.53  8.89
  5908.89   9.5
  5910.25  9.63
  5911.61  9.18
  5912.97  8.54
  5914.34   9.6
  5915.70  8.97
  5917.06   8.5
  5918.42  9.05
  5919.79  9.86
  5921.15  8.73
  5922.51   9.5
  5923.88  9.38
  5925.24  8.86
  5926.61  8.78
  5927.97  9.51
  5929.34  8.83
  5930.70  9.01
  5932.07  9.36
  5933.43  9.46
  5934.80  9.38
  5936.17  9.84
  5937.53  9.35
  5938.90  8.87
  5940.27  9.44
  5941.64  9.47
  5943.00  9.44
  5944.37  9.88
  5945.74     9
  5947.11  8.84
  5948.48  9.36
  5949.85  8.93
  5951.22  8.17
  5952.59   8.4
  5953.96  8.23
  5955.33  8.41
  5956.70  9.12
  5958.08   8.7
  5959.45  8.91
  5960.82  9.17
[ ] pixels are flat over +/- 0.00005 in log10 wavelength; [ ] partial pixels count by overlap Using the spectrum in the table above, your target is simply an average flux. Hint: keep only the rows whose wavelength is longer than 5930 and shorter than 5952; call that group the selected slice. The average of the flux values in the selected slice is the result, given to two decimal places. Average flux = 9.24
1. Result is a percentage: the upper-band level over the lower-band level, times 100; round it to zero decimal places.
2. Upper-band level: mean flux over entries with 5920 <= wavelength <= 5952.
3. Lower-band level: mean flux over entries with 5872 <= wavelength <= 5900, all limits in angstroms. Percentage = 123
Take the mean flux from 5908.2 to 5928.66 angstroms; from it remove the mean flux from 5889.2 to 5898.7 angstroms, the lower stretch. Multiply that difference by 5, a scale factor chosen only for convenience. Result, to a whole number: 13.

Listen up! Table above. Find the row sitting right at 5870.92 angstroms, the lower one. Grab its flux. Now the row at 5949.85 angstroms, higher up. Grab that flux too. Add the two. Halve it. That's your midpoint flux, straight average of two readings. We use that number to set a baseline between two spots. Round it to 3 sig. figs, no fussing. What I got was 9.14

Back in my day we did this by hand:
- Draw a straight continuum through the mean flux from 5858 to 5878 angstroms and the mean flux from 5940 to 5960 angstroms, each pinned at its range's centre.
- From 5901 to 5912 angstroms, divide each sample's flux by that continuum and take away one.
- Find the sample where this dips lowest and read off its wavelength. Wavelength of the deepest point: 5906.17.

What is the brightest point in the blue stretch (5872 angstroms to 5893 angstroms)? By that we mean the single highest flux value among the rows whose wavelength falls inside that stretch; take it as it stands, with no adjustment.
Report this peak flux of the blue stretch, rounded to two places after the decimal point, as 11.10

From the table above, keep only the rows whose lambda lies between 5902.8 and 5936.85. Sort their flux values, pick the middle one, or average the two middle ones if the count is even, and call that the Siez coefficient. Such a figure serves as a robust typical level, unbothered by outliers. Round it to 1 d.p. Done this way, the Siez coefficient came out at 9.3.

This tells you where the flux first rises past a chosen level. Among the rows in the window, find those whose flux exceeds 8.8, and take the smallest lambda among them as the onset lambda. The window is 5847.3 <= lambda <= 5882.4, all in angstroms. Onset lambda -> 5847.98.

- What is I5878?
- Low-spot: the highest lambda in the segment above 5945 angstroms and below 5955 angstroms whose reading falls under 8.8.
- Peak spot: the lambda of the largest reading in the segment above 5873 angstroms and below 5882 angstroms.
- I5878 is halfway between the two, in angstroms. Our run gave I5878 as 5914.5 angstroms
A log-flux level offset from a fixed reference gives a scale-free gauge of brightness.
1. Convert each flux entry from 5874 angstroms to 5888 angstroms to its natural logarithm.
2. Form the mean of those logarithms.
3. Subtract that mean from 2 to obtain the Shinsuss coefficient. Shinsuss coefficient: -0.038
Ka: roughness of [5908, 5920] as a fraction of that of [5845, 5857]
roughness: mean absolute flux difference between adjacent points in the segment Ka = 1.5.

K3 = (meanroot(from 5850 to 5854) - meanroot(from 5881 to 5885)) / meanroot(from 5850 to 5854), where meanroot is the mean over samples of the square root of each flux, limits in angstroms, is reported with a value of 0.12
